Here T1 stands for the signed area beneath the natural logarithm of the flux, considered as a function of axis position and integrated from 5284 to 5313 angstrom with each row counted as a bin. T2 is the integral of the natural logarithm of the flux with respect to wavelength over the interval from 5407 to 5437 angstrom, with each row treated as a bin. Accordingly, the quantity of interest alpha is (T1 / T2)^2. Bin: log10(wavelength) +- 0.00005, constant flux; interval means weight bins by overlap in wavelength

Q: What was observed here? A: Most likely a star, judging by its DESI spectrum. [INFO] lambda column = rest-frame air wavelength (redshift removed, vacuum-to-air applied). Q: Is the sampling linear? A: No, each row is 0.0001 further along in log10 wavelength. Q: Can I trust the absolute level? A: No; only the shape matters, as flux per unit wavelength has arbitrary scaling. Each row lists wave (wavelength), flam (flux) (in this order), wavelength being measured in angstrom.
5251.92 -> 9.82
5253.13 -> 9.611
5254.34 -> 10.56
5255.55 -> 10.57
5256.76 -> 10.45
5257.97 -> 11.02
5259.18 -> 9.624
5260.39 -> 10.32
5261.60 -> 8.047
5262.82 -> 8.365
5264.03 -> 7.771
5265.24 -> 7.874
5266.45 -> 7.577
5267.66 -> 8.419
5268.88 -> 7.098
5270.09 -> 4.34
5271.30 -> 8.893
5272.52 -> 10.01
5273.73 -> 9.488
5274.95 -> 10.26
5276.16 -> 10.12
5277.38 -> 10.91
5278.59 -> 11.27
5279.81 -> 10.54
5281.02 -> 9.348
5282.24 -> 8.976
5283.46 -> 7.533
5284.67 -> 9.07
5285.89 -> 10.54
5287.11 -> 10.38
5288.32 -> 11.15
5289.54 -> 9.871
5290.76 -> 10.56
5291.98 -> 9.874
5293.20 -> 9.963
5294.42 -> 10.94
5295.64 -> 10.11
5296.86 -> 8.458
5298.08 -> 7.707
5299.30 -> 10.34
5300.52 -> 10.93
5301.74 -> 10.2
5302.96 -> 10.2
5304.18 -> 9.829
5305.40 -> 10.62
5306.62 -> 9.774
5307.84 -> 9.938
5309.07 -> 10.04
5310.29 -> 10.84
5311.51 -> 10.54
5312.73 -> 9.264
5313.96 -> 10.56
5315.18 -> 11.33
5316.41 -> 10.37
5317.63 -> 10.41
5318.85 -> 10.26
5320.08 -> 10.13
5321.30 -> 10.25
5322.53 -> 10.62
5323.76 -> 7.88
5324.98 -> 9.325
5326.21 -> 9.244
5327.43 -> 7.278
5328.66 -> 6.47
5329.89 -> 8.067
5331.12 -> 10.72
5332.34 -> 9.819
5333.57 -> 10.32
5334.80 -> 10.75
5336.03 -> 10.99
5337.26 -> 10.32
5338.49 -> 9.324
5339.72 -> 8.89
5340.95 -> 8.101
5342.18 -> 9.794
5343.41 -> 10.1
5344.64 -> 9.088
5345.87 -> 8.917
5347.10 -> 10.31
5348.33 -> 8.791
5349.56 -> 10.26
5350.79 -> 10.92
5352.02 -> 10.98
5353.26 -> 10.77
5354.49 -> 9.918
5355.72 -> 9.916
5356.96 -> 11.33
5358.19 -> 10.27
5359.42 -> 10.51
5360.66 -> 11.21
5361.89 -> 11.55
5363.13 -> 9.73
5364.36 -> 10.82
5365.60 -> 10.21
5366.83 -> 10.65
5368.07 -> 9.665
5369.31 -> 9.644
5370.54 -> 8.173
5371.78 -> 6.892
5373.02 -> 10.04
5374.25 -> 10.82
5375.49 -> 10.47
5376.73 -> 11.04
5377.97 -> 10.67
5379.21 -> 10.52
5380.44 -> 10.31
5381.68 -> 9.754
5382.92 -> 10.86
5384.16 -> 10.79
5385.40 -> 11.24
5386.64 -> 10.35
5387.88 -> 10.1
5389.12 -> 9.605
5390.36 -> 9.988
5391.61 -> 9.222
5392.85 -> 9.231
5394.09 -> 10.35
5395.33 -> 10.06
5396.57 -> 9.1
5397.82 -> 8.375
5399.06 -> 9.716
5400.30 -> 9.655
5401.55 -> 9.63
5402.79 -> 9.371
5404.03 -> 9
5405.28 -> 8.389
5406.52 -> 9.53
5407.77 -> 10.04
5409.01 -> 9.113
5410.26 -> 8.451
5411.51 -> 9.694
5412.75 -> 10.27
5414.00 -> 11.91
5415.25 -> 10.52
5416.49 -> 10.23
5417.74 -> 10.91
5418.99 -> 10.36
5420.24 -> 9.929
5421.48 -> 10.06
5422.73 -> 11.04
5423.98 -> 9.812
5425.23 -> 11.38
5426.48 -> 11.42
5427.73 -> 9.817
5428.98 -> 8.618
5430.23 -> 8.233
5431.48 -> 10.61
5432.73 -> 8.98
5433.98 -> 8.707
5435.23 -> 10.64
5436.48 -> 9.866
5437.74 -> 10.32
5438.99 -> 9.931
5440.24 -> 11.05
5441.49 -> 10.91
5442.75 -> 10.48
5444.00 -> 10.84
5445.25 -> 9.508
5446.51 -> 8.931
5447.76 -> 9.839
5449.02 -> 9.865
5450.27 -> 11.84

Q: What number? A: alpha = 0.94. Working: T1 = 66.8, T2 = 69.0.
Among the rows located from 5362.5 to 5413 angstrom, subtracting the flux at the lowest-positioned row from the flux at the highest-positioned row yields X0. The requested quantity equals 0.5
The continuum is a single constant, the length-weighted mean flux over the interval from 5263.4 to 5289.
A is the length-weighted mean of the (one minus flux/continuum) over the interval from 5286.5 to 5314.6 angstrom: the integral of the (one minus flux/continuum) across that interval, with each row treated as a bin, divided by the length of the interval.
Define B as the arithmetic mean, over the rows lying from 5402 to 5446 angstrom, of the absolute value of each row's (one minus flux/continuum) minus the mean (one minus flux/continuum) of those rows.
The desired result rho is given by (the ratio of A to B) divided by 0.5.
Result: -2.6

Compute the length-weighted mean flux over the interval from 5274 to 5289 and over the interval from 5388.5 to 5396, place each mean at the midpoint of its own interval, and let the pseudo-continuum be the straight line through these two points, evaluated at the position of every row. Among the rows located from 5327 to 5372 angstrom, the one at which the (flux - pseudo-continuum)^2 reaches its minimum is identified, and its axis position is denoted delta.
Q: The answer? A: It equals 5332.34 angstrom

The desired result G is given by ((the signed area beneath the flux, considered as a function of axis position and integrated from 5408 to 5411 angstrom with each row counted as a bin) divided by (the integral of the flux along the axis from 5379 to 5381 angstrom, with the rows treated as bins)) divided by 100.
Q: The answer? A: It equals 0.013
